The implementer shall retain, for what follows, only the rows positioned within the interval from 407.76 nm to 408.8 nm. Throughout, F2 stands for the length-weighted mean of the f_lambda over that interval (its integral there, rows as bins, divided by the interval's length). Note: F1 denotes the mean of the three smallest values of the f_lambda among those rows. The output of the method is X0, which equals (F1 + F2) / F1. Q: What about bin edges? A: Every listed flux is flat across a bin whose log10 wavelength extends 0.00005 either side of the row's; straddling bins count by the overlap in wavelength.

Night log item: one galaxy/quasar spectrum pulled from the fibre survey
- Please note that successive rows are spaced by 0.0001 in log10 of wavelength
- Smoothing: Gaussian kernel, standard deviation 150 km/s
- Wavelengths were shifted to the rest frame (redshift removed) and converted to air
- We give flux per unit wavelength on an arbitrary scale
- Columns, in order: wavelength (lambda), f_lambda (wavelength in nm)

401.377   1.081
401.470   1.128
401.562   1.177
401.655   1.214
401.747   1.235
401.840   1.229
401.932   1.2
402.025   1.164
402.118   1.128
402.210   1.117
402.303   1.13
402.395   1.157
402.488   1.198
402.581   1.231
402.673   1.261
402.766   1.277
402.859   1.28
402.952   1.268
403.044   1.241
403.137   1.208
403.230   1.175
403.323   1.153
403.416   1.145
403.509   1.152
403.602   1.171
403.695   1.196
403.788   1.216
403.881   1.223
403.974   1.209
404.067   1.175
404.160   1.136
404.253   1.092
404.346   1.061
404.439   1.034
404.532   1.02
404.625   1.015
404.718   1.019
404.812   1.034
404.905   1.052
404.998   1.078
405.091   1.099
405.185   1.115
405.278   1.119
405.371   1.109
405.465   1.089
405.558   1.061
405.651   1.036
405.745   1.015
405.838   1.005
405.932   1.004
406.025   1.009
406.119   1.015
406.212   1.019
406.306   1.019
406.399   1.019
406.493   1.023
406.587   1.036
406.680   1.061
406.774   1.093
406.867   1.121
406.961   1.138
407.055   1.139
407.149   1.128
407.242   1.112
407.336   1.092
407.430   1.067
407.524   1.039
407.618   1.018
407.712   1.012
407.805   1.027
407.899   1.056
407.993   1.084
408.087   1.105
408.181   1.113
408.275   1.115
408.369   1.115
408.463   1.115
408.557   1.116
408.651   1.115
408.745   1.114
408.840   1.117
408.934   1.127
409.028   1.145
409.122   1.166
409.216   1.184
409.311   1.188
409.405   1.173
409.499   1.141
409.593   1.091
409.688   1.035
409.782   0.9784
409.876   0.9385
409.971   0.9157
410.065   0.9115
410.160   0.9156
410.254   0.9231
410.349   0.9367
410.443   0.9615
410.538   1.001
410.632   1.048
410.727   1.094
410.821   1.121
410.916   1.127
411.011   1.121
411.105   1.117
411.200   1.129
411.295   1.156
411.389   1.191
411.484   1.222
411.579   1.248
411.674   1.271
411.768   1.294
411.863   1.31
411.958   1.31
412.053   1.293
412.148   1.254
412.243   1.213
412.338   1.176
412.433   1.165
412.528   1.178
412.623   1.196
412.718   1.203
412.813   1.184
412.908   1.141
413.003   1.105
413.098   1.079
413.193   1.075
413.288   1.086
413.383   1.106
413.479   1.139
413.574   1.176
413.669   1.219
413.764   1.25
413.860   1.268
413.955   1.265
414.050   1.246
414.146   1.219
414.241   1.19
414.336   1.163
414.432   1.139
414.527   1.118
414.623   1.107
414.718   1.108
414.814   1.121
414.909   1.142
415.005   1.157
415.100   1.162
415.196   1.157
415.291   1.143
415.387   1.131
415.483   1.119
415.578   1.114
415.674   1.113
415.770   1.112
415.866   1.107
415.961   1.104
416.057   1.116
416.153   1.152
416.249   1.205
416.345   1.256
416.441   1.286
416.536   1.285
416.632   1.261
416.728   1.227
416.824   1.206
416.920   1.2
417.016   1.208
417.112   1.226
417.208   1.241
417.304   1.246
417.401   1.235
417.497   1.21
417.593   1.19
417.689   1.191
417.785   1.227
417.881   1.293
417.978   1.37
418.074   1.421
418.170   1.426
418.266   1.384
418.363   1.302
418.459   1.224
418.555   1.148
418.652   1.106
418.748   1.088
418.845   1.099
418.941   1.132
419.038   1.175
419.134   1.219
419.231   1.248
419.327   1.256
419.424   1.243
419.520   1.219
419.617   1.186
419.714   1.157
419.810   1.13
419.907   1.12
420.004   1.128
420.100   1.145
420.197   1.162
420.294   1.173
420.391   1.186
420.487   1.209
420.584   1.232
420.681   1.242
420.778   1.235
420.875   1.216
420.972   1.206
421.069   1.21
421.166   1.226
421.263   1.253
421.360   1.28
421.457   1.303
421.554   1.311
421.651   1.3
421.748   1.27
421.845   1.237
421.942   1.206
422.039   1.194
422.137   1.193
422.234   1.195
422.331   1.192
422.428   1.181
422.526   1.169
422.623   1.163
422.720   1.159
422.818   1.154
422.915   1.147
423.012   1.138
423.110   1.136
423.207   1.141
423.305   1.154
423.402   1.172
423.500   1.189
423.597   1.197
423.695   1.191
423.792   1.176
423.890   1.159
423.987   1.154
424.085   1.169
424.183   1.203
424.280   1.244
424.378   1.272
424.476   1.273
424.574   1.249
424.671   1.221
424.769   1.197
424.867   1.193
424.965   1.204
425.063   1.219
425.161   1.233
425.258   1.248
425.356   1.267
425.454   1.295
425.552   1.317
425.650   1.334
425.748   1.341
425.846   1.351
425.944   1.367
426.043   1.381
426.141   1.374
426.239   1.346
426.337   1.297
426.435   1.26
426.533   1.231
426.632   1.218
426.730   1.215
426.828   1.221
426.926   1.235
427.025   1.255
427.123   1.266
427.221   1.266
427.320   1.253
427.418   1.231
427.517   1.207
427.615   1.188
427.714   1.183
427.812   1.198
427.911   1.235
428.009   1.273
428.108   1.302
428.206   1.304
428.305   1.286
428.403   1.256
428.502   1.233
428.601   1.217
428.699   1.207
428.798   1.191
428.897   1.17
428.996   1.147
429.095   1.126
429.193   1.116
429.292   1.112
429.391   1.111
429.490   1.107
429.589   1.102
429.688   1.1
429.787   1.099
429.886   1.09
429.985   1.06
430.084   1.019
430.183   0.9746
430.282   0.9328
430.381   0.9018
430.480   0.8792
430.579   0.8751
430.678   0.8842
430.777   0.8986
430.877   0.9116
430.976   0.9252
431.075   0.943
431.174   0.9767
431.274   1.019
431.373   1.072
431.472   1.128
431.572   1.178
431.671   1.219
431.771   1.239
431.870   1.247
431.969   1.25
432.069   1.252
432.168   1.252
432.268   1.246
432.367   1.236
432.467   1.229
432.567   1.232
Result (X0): 2.04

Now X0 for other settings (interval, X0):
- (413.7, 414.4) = 2.03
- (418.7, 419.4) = 2.06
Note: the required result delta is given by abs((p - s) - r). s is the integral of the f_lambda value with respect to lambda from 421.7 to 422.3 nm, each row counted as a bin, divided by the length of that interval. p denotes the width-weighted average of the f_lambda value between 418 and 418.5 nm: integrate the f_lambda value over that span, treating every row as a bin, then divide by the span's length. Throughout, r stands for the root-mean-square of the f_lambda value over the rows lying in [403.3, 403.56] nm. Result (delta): 1.01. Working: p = 1.36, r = 1.15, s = 1.22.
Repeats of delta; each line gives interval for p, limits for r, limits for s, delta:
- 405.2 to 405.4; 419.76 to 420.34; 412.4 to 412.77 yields 1.21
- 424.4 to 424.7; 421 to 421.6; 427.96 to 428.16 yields 1.30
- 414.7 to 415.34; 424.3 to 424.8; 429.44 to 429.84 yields 1.20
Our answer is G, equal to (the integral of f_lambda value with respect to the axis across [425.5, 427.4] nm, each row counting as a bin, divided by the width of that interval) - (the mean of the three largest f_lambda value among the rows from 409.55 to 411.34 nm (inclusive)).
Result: 0.15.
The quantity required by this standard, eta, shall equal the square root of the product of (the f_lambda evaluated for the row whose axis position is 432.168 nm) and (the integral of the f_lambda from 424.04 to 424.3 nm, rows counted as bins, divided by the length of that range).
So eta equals 1.23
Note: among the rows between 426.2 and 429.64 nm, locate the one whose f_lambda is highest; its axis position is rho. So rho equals 426.239 nm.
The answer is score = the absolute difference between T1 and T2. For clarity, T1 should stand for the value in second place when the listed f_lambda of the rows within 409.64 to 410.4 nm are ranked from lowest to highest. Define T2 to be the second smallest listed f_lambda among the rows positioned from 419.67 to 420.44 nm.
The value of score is 0.21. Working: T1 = 0.9156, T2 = 1.128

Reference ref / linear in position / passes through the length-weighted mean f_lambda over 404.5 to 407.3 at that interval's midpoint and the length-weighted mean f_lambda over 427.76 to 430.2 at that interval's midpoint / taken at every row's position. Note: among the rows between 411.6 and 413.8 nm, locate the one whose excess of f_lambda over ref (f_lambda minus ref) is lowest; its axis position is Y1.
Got 413.193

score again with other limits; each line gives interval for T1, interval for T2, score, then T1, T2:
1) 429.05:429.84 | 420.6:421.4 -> 0.11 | 1.1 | 1.21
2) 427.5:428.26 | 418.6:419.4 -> 0.09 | 1.188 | 1.099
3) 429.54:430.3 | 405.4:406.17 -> 0.03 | 0.9746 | 1.005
